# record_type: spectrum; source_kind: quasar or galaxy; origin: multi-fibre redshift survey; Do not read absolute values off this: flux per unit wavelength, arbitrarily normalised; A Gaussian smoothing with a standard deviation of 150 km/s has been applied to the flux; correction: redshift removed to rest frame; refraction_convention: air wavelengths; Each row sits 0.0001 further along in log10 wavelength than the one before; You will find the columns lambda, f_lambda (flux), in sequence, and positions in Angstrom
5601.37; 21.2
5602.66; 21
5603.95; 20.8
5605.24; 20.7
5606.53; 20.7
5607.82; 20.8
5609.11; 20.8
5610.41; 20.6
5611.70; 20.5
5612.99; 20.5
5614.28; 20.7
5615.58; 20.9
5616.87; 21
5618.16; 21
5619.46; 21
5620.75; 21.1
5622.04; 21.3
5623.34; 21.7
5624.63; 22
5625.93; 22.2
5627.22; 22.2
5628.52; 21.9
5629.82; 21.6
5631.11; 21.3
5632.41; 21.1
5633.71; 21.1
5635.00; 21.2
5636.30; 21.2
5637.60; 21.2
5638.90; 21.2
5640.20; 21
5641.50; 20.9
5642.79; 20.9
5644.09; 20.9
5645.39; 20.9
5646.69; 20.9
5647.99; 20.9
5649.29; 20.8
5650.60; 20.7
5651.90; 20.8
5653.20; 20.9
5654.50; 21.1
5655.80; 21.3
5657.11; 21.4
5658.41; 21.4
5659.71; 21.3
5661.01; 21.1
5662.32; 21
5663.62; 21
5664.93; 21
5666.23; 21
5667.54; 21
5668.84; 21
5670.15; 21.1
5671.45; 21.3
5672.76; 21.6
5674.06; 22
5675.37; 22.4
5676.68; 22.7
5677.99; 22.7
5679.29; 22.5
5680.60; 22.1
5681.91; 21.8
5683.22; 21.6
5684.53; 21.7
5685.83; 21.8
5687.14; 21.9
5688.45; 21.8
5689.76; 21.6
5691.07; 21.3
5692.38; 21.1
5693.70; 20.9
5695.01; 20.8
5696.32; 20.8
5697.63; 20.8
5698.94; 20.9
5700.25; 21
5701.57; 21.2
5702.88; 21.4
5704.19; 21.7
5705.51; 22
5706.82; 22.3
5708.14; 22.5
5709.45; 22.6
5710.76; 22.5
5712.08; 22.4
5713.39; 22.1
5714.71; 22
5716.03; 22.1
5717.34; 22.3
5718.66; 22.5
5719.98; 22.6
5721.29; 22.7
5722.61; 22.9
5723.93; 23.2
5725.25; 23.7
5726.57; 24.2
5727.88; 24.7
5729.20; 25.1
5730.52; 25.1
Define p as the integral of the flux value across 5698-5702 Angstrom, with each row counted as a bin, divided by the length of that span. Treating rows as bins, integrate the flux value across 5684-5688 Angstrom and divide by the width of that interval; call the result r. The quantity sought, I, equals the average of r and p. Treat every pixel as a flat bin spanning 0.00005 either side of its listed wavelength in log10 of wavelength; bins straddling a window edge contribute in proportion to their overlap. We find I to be 21.42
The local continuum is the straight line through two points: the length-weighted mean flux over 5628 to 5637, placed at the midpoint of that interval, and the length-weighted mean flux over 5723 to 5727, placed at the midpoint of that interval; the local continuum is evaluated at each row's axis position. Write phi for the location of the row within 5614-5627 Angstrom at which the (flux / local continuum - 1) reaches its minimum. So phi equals 5614.28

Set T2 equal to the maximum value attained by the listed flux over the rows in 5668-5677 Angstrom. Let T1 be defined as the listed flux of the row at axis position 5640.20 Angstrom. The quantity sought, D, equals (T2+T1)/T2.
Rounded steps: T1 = 21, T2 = 22.7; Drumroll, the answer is 1.93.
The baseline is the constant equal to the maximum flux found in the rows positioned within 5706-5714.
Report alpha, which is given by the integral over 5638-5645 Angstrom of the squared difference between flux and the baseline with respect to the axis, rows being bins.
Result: 18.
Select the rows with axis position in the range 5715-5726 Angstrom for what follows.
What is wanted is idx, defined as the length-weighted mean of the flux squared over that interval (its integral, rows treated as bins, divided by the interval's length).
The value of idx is 517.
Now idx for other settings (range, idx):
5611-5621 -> 434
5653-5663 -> 450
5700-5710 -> 478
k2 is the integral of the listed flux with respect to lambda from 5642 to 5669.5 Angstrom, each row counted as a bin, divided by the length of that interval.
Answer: 21.0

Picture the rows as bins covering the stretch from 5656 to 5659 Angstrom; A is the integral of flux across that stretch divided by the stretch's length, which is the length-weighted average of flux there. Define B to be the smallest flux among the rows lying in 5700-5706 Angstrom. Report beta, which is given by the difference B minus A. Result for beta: -0.4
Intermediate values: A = 21.4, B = 21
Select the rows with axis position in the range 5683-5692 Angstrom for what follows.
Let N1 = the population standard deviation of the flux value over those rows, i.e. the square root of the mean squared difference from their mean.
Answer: 0.18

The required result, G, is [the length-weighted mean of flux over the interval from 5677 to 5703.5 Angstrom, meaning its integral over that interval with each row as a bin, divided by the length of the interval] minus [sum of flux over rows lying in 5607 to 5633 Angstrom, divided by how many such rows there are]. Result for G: 0.3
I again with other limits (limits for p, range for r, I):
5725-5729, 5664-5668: 22.68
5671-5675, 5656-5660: 21.53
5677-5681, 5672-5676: 22.23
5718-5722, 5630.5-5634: 21.87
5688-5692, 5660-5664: 21.30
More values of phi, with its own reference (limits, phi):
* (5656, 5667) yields 5666.23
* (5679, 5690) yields 5689.76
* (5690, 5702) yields 5697.63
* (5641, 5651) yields 5650.60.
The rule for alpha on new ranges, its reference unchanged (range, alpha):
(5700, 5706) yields 8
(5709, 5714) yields 0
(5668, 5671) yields 7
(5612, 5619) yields 23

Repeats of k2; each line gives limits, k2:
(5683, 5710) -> 21.5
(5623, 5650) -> 21.3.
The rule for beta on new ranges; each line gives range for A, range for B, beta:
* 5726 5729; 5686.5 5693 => -3.5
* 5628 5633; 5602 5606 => -0.8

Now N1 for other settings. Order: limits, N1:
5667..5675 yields 0.36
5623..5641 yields 0.41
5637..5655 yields 0.14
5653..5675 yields 0.27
